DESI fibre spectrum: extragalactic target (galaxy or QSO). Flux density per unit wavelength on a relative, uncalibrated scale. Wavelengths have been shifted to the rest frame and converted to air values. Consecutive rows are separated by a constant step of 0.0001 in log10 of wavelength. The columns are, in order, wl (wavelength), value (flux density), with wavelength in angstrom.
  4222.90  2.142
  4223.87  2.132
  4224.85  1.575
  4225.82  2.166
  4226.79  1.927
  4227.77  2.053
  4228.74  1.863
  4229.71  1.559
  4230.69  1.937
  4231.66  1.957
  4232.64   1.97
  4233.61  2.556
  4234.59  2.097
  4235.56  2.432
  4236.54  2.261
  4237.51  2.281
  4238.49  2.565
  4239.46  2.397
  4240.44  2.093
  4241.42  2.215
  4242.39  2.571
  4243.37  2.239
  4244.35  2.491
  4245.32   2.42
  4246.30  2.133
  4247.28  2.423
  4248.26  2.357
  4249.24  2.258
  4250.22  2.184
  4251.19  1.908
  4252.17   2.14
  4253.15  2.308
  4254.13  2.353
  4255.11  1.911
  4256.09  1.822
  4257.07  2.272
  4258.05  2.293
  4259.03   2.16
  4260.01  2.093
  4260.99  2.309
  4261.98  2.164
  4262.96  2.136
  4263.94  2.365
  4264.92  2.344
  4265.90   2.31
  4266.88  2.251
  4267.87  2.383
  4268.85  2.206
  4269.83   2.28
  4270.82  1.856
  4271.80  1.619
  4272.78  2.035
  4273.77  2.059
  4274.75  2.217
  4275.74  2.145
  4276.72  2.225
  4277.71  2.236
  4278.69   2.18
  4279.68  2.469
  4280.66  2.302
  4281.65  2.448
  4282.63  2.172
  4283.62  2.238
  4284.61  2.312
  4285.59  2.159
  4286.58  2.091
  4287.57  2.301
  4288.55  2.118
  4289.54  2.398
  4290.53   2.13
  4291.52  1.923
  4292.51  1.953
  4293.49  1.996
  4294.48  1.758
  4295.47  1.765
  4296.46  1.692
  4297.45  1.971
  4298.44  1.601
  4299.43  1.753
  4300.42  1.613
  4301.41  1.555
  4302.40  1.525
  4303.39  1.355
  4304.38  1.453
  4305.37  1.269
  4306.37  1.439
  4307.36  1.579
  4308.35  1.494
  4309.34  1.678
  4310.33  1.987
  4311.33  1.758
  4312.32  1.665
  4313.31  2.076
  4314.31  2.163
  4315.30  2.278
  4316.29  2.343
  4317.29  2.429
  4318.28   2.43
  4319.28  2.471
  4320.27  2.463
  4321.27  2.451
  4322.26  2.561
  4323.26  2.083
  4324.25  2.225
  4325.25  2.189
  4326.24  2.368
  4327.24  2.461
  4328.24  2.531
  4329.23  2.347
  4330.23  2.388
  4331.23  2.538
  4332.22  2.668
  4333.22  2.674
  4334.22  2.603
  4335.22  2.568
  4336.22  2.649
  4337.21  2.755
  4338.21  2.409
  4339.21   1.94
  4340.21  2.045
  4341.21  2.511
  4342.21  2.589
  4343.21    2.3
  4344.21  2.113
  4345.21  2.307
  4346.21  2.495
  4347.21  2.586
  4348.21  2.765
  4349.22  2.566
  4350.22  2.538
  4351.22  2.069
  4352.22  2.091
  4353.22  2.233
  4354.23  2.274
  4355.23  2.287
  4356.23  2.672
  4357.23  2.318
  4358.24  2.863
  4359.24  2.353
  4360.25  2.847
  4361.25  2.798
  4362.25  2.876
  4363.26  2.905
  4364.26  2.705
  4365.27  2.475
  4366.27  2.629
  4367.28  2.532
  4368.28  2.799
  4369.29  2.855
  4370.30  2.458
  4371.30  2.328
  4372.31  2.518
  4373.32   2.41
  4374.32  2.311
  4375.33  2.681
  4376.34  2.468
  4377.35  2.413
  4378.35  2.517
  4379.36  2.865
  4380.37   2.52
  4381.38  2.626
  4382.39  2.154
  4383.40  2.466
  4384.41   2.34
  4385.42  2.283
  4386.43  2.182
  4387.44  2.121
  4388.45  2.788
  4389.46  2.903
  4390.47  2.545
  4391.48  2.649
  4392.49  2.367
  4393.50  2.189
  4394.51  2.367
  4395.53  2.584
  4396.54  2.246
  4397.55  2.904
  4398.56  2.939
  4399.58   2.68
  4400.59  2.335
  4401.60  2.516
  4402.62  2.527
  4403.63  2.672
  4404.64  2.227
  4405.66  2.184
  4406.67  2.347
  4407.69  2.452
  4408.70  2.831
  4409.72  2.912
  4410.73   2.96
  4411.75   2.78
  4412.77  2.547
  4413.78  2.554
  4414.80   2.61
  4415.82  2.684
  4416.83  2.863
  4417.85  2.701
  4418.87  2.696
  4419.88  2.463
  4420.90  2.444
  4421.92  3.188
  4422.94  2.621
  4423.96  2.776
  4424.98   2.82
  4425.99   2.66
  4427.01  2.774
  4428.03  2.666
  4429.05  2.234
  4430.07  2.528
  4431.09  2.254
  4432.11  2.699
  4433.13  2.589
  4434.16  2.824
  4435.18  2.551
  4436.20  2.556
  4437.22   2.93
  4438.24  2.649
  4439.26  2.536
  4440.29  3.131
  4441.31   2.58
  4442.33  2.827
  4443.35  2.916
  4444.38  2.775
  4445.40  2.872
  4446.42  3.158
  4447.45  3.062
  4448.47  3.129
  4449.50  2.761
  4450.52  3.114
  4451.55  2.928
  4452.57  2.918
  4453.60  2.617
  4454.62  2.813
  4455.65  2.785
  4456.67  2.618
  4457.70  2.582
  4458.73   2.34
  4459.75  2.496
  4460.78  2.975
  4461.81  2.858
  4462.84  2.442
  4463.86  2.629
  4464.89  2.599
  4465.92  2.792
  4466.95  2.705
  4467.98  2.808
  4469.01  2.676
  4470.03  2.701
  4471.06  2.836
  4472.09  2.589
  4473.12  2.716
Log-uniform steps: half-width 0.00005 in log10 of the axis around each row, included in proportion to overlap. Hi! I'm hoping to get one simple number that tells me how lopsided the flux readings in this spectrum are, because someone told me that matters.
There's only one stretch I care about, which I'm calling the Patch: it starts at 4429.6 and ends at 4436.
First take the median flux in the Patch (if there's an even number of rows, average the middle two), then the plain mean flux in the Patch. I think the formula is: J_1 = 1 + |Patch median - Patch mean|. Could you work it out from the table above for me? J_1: 1.00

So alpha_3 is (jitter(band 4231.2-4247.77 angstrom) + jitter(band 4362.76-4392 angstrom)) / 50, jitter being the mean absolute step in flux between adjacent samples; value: 0.0092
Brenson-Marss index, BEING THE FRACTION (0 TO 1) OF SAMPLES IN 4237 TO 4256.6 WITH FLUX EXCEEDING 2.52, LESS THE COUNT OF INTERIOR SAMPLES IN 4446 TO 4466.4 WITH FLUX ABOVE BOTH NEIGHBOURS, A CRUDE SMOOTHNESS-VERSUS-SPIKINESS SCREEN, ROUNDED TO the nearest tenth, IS -4.9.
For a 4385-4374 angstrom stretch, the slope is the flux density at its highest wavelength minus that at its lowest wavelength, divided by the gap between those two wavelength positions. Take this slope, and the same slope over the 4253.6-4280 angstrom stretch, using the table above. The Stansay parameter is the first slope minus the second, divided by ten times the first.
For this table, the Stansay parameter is -0.06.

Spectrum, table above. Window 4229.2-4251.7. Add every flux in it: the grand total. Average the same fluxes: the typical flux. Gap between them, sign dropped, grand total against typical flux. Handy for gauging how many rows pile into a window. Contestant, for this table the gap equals 49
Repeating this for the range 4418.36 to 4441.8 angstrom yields 59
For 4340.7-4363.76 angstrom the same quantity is 55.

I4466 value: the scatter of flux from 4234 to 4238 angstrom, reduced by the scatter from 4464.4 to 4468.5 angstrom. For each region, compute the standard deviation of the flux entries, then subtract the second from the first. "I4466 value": 0.04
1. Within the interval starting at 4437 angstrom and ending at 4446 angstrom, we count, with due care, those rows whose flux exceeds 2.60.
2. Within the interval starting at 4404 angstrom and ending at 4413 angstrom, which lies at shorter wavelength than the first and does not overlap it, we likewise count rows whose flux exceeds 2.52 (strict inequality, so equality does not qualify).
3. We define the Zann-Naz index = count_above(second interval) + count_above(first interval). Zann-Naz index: 12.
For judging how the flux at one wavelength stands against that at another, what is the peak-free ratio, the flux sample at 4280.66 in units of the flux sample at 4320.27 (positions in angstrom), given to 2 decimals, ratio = 0.93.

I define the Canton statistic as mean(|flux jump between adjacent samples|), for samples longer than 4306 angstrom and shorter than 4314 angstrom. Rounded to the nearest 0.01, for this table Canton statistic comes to 0.21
